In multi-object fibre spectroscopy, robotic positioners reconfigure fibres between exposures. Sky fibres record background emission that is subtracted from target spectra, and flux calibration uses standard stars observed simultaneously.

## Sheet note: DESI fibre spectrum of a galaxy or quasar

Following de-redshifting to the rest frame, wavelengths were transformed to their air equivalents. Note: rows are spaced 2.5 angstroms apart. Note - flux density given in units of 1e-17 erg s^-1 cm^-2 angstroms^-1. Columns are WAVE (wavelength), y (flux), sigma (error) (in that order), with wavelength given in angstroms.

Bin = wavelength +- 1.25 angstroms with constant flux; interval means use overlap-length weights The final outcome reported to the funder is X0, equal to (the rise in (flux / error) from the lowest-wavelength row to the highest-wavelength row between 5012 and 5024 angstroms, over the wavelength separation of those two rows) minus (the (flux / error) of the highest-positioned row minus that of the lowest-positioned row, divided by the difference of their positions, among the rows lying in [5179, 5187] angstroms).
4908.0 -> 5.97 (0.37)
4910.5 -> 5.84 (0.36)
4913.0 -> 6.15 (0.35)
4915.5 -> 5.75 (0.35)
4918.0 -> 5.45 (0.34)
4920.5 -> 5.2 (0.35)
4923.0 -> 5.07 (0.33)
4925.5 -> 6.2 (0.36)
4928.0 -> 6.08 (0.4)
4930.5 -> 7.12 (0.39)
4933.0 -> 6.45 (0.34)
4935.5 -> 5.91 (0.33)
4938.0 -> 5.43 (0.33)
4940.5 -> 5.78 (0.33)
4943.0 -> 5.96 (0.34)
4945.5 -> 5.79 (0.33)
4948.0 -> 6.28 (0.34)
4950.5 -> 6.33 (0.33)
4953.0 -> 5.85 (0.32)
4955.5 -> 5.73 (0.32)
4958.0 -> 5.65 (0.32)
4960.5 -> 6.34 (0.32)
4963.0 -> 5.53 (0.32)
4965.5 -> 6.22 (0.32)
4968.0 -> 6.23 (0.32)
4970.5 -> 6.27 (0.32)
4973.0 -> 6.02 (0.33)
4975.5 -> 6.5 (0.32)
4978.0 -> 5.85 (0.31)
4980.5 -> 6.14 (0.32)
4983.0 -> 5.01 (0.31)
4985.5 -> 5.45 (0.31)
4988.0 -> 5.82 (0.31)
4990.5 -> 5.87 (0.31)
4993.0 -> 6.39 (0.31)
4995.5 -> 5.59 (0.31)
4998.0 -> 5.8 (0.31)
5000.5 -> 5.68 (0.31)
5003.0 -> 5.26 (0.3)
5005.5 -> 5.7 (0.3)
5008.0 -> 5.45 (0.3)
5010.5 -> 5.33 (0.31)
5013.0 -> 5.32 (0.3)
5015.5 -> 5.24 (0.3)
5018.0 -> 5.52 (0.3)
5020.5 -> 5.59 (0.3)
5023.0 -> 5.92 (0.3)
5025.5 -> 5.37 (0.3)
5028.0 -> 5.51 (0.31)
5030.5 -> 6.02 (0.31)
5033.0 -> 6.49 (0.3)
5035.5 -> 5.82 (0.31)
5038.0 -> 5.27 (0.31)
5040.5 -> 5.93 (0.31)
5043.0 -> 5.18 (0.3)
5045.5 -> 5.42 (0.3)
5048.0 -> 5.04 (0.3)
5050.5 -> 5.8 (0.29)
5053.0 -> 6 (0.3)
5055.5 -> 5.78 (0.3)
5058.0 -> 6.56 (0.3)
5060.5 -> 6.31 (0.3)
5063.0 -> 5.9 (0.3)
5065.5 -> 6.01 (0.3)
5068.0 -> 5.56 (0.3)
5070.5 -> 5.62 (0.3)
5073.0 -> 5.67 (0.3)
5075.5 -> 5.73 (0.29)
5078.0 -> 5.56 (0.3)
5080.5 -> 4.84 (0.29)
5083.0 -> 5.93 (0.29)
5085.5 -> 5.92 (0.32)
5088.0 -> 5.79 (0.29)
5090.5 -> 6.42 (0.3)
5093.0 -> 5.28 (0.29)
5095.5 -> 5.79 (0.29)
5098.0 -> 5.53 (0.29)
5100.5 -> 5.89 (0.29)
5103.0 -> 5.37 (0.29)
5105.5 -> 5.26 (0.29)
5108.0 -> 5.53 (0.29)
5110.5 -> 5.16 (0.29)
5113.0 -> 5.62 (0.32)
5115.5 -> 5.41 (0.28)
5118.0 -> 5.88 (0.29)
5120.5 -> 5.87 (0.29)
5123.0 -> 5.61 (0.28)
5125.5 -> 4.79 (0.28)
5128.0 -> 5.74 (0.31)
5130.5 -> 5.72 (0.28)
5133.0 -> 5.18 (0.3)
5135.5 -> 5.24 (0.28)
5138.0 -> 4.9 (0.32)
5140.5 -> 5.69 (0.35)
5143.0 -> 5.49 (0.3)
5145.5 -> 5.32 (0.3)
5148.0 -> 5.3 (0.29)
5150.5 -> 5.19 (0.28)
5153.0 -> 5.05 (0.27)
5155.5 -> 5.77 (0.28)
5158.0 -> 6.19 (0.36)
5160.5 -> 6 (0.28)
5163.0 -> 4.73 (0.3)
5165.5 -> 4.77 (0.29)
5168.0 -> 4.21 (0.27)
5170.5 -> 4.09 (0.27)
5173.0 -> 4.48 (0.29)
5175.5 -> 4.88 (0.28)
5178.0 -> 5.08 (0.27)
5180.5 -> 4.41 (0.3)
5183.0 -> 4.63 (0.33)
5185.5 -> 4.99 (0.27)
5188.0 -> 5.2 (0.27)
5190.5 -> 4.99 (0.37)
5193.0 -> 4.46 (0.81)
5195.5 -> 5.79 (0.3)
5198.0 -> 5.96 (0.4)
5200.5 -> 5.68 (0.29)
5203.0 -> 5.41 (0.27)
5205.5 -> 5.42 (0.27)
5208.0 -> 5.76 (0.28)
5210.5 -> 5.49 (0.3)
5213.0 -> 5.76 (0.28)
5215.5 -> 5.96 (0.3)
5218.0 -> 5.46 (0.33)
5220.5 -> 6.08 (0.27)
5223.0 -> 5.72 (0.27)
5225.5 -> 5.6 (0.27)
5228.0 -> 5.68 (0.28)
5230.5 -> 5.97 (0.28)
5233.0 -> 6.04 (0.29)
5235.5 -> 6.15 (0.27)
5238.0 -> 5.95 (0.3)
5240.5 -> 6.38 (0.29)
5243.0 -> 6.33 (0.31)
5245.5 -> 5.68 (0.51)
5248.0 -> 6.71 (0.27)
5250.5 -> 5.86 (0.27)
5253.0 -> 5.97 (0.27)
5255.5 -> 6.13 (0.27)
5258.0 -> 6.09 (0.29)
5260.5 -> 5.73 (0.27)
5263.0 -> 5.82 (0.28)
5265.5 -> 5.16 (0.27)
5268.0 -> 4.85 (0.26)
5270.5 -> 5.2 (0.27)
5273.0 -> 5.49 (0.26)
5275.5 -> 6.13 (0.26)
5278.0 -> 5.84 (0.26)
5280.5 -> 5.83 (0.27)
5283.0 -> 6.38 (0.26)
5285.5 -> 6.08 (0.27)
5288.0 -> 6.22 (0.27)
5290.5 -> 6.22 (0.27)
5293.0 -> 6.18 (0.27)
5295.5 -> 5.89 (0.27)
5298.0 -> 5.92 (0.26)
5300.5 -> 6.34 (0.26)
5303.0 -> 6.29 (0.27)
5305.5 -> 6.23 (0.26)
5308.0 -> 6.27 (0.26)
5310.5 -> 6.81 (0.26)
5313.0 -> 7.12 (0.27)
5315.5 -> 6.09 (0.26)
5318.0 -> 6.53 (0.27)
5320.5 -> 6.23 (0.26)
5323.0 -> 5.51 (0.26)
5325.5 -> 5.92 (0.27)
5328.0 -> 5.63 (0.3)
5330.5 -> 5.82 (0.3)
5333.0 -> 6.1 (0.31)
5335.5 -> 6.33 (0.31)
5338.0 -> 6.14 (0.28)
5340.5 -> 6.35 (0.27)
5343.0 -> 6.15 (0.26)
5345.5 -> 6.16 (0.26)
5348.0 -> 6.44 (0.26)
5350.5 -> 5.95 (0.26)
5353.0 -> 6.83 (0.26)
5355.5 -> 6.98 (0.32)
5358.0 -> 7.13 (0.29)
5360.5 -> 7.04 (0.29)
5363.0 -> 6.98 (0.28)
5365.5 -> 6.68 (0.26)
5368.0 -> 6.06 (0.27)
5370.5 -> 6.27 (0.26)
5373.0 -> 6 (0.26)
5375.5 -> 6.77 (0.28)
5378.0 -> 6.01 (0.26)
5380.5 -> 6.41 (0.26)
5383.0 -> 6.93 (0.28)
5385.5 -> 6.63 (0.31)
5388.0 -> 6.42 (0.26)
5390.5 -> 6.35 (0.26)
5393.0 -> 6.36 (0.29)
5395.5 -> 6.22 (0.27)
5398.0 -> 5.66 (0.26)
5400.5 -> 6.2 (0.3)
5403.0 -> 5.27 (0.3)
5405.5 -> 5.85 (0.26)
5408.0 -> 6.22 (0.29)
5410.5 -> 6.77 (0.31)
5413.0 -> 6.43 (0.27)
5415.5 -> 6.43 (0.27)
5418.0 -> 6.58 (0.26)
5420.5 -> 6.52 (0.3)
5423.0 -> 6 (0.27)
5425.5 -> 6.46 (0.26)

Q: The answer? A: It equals -0.56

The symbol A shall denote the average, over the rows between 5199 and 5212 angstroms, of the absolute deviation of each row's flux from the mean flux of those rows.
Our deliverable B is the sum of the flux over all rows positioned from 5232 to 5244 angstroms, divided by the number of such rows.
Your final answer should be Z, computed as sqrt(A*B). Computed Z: 0.9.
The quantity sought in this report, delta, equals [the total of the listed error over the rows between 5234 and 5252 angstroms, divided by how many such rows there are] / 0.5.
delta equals 0.63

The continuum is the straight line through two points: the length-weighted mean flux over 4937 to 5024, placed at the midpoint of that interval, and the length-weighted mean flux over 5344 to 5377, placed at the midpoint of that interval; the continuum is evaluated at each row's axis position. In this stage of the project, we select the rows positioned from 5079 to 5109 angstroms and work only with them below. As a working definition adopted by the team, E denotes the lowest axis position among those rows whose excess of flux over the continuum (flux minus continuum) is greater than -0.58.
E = 5083.0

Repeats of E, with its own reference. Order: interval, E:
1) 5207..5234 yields 5208.0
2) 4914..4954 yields 4915.5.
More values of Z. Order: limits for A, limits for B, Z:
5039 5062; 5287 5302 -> 1.5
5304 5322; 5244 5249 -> 1.4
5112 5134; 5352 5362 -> 1.4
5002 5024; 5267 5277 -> 1.0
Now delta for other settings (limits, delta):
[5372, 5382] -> 0.53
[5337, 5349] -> 0.53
